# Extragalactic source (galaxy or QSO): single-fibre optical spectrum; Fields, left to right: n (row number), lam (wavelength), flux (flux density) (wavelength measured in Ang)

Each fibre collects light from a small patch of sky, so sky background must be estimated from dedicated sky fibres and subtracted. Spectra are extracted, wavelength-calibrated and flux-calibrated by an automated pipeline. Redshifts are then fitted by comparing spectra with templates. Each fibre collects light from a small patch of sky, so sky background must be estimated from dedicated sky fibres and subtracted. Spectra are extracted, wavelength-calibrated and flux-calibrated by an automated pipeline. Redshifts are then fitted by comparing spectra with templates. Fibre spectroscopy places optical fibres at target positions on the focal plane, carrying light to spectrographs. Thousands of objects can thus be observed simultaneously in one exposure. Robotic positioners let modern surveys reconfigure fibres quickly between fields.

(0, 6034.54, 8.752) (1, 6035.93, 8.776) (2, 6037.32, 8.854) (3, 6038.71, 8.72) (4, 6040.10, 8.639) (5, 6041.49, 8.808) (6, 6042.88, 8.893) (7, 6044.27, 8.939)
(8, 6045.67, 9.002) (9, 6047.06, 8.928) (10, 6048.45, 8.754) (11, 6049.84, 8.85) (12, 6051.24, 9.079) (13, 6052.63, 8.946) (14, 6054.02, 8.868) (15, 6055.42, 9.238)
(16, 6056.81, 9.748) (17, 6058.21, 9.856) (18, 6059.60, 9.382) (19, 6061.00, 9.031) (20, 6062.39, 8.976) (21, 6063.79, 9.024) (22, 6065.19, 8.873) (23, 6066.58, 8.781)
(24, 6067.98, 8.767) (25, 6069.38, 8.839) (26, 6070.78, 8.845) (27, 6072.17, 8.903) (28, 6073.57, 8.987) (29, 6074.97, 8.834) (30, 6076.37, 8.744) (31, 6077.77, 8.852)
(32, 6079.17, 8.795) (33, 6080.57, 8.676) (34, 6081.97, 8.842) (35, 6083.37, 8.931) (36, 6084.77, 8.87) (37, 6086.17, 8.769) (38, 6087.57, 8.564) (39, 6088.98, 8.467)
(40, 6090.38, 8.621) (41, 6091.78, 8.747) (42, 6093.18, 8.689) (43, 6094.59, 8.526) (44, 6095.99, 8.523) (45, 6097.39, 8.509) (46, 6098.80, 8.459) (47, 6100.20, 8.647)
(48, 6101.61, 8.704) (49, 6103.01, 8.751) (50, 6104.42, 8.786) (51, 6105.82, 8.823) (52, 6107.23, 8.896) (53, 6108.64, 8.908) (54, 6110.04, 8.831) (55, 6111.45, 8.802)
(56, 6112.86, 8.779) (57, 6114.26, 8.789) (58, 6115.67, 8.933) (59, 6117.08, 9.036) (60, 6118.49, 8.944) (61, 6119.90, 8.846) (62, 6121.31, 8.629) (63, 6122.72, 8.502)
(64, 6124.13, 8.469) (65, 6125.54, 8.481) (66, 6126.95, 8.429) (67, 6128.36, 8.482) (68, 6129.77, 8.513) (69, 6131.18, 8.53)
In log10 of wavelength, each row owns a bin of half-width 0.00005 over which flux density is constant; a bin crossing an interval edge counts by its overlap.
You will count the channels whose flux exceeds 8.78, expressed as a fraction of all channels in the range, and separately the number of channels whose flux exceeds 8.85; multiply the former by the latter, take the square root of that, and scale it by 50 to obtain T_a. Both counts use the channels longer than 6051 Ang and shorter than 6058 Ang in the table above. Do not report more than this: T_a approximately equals 112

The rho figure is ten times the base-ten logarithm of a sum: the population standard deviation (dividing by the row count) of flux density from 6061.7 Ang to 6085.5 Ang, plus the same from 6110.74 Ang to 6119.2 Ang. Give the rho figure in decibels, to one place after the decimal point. -7.3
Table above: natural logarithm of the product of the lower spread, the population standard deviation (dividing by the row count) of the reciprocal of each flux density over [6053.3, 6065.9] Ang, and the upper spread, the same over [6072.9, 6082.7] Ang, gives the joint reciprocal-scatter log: -12.3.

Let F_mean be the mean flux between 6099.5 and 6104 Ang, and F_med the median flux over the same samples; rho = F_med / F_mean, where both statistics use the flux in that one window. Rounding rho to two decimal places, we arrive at 1.00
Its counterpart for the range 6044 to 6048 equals 1.00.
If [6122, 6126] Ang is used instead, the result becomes 1.00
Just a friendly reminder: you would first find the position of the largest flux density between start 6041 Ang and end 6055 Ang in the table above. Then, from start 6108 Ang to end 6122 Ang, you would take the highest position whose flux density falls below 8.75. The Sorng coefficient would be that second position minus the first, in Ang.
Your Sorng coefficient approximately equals 70.1 Ang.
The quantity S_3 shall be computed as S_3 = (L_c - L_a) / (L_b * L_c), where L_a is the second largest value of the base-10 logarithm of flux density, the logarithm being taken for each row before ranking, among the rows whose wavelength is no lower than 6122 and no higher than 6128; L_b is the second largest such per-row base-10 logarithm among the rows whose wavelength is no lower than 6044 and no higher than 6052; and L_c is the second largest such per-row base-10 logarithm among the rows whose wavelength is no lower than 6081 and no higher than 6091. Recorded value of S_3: 0.022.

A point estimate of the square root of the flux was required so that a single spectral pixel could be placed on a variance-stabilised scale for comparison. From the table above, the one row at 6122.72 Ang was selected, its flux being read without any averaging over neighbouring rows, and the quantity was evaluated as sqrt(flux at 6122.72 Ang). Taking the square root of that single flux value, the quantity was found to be 2.916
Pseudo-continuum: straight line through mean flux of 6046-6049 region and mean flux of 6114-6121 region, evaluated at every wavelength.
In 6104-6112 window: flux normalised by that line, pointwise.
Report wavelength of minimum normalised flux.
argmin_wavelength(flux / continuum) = 6104.42 Ang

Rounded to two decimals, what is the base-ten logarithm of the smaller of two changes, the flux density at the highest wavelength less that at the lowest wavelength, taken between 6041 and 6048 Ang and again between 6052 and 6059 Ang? -0.92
